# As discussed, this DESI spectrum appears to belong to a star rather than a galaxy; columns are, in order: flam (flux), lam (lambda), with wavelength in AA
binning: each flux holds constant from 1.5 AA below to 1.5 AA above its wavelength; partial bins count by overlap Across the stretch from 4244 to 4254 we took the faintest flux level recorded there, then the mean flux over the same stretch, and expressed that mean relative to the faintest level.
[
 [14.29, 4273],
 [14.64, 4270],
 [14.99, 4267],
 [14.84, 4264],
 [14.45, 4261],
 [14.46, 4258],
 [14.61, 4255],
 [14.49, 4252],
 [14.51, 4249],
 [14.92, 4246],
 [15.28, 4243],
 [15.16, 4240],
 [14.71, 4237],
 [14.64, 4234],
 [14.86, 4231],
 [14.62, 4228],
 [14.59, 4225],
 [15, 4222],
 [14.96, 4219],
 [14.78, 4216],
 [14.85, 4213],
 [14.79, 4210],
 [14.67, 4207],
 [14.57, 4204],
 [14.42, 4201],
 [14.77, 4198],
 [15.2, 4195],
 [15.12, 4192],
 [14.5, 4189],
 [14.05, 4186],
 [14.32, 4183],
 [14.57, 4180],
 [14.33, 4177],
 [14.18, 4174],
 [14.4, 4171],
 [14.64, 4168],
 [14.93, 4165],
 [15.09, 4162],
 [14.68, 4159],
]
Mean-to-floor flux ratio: 1.01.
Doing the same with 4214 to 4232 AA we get 1.01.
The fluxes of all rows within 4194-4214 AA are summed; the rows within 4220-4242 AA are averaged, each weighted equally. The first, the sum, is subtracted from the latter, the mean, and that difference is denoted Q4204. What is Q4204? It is -88.5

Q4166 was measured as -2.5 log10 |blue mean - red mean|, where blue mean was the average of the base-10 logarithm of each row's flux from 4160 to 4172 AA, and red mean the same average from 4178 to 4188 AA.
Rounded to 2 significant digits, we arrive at 4.7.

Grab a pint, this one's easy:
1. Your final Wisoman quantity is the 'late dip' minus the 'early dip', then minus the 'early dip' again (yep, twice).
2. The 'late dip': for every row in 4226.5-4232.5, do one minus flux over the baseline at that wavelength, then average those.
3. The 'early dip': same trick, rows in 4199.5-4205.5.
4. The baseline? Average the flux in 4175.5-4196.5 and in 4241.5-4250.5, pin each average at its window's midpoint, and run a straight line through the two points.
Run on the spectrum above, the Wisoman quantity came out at -0.0190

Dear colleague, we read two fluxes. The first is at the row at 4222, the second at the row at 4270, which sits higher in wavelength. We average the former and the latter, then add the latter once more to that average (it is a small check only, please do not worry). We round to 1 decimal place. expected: 29.5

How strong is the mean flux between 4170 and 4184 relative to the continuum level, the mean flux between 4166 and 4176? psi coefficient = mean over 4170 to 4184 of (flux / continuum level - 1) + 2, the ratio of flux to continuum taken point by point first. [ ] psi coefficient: 2.00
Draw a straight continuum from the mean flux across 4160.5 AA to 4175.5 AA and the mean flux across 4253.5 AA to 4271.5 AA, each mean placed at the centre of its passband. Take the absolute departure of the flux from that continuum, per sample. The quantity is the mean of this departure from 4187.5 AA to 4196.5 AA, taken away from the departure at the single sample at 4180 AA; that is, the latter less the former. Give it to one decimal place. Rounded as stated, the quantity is -0.3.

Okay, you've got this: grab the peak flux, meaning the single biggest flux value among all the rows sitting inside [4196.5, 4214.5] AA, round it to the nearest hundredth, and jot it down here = 14.85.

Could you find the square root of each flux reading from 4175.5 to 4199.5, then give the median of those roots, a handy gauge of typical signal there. 3.81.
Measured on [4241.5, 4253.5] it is 3.84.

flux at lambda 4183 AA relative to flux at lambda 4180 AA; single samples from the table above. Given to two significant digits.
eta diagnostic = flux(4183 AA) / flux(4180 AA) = 0.98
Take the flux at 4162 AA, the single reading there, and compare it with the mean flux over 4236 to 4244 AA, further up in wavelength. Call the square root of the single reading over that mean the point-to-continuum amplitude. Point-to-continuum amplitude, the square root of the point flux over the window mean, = 1.00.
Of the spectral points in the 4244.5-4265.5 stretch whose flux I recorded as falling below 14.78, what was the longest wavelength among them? 4261 AA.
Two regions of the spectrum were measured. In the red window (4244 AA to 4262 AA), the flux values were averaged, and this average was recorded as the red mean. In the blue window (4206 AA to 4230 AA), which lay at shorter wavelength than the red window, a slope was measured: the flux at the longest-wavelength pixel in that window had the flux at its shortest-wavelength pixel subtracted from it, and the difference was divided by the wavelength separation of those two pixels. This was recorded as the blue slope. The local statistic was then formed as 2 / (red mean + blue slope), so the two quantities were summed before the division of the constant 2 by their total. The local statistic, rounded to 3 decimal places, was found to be 0.137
